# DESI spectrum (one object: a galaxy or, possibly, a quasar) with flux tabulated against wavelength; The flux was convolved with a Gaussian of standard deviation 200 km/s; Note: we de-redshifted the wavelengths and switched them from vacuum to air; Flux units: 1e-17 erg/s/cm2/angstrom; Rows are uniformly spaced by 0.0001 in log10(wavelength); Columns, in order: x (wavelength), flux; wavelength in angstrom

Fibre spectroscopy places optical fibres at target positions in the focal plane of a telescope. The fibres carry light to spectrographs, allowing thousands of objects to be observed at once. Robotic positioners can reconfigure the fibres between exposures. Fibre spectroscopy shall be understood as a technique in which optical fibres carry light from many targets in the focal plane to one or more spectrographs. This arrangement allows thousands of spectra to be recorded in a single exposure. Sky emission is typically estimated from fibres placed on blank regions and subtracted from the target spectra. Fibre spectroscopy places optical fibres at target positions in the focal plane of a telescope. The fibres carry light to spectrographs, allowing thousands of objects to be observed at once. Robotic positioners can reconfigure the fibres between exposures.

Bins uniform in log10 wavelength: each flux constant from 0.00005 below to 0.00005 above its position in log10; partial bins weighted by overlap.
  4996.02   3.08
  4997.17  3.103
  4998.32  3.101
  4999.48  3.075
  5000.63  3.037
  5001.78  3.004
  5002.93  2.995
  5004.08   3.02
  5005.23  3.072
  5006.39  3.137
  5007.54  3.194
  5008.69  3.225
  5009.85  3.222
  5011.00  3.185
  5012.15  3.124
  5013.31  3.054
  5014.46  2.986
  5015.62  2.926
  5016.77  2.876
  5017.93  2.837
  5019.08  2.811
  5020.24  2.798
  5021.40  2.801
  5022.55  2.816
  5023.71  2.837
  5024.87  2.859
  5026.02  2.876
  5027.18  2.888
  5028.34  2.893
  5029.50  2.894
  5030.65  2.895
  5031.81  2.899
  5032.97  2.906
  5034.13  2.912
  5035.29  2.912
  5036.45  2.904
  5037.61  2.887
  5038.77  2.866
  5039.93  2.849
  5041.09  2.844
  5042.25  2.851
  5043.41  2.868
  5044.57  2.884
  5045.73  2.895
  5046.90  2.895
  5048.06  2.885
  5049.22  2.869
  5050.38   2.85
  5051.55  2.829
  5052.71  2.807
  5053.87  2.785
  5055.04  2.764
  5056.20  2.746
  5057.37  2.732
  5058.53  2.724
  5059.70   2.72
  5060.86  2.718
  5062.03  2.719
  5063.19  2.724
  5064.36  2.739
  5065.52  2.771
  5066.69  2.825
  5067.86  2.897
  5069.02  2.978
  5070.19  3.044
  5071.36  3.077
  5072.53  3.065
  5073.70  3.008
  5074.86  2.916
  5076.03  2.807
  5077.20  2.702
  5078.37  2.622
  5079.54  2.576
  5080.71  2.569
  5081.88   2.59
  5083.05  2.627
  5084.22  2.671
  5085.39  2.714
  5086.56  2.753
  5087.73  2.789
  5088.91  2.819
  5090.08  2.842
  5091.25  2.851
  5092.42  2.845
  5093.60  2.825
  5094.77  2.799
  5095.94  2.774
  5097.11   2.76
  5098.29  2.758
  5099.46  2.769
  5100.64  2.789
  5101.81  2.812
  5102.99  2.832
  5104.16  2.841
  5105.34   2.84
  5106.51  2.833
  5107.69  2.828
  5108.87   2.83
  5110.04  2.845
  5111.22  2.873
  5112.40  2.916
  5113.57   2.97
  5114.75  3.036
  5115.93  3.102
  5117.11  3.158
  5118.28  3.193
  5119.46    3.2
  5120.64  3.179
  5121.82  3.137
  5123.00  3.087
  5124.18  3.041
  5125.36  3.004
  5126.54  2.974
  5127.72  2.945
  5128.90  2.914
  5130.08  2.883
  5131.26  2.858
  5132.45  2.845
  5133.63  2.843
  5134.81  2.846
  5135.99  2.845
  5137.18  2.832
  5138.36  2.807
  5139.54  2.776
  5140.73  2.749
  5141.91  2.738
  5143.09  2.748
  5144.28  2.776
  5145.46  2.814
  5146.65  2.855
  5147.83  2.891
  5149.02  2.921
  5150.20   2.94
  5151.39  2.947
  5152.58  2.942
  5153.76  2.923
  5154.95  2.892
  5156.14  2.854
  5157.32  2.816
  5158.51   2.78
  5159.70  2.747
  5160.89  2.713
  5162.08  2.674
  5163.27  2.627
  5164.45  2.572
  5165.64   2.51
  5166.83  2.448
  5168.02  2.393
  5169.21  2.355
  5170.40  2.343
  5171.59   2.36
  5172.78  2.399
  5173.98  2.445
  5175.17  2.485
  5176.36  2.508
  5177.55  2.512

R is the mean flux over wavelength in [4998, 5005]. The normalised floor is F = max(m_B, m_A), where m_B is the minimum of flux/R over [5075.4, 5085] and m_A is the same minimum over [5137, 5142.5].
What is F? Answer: 0.901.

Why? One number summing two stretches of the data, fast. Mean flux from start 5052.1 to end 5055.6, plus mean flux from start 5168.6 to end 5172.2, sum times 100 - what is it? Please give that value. 514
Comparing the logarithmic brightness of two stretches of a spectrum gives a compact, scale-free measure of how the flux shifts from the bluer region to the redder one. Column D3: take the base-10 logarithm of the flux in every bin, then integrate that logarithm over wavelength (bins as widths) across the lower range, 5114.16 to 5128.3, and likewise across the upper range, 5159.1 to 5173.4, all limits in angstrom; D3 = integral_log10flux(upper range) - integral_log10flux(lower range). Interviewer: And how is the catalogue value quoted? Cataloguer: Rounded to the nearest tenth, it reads -1.2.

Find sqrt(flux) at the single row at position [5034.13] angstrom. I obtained 1.706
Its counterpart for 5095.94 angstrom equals 1.666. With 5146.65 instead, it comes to 1.690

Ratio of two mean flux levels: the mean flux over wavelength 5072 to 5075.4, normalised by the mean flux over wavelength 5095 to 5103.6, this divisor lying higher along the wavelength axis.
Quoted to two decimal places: 1.08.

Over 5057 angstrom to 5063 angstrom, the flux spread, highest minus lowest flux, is 0.014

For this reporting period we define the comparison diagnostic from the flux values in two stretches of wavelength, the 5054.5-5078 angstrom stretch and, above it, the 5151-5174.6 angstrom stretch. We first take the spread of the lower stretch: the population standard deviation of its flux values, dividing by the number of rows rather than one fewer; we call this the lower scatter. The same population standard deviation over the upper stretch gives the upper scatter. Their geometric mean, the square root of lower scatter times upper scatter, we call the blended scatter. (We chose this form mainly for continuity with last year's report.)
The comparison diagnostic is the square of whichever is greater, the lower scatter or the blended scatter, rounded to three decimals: 0.028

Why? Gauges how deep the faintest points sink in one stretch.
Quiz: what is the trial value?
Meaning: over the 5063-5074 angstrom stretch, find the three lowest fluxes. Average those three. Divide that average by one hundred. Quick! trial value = 0.0274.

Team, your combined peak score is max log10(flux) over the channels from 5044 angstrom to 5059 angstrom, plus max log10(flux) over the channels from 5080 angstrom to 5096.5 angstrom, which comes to 0.92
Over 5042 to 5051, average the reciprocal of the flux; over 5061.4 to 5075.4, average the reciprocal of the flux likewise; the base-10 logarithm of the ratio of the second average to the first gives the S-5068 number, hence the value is -0.002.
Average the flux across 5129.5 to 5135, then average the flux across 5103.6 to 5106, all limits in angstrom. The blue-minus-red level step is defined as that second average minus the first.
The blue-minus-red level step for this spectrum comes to -0.01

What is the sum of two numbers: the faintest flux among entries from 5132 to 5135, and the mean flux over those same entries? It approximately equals 5.69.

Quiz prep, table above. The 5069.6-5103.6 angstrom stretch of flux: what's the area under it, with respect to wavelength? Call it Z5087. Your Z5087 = 95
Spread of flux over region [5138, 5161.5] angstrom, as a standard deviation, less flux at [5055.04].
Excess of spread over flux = -2.69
